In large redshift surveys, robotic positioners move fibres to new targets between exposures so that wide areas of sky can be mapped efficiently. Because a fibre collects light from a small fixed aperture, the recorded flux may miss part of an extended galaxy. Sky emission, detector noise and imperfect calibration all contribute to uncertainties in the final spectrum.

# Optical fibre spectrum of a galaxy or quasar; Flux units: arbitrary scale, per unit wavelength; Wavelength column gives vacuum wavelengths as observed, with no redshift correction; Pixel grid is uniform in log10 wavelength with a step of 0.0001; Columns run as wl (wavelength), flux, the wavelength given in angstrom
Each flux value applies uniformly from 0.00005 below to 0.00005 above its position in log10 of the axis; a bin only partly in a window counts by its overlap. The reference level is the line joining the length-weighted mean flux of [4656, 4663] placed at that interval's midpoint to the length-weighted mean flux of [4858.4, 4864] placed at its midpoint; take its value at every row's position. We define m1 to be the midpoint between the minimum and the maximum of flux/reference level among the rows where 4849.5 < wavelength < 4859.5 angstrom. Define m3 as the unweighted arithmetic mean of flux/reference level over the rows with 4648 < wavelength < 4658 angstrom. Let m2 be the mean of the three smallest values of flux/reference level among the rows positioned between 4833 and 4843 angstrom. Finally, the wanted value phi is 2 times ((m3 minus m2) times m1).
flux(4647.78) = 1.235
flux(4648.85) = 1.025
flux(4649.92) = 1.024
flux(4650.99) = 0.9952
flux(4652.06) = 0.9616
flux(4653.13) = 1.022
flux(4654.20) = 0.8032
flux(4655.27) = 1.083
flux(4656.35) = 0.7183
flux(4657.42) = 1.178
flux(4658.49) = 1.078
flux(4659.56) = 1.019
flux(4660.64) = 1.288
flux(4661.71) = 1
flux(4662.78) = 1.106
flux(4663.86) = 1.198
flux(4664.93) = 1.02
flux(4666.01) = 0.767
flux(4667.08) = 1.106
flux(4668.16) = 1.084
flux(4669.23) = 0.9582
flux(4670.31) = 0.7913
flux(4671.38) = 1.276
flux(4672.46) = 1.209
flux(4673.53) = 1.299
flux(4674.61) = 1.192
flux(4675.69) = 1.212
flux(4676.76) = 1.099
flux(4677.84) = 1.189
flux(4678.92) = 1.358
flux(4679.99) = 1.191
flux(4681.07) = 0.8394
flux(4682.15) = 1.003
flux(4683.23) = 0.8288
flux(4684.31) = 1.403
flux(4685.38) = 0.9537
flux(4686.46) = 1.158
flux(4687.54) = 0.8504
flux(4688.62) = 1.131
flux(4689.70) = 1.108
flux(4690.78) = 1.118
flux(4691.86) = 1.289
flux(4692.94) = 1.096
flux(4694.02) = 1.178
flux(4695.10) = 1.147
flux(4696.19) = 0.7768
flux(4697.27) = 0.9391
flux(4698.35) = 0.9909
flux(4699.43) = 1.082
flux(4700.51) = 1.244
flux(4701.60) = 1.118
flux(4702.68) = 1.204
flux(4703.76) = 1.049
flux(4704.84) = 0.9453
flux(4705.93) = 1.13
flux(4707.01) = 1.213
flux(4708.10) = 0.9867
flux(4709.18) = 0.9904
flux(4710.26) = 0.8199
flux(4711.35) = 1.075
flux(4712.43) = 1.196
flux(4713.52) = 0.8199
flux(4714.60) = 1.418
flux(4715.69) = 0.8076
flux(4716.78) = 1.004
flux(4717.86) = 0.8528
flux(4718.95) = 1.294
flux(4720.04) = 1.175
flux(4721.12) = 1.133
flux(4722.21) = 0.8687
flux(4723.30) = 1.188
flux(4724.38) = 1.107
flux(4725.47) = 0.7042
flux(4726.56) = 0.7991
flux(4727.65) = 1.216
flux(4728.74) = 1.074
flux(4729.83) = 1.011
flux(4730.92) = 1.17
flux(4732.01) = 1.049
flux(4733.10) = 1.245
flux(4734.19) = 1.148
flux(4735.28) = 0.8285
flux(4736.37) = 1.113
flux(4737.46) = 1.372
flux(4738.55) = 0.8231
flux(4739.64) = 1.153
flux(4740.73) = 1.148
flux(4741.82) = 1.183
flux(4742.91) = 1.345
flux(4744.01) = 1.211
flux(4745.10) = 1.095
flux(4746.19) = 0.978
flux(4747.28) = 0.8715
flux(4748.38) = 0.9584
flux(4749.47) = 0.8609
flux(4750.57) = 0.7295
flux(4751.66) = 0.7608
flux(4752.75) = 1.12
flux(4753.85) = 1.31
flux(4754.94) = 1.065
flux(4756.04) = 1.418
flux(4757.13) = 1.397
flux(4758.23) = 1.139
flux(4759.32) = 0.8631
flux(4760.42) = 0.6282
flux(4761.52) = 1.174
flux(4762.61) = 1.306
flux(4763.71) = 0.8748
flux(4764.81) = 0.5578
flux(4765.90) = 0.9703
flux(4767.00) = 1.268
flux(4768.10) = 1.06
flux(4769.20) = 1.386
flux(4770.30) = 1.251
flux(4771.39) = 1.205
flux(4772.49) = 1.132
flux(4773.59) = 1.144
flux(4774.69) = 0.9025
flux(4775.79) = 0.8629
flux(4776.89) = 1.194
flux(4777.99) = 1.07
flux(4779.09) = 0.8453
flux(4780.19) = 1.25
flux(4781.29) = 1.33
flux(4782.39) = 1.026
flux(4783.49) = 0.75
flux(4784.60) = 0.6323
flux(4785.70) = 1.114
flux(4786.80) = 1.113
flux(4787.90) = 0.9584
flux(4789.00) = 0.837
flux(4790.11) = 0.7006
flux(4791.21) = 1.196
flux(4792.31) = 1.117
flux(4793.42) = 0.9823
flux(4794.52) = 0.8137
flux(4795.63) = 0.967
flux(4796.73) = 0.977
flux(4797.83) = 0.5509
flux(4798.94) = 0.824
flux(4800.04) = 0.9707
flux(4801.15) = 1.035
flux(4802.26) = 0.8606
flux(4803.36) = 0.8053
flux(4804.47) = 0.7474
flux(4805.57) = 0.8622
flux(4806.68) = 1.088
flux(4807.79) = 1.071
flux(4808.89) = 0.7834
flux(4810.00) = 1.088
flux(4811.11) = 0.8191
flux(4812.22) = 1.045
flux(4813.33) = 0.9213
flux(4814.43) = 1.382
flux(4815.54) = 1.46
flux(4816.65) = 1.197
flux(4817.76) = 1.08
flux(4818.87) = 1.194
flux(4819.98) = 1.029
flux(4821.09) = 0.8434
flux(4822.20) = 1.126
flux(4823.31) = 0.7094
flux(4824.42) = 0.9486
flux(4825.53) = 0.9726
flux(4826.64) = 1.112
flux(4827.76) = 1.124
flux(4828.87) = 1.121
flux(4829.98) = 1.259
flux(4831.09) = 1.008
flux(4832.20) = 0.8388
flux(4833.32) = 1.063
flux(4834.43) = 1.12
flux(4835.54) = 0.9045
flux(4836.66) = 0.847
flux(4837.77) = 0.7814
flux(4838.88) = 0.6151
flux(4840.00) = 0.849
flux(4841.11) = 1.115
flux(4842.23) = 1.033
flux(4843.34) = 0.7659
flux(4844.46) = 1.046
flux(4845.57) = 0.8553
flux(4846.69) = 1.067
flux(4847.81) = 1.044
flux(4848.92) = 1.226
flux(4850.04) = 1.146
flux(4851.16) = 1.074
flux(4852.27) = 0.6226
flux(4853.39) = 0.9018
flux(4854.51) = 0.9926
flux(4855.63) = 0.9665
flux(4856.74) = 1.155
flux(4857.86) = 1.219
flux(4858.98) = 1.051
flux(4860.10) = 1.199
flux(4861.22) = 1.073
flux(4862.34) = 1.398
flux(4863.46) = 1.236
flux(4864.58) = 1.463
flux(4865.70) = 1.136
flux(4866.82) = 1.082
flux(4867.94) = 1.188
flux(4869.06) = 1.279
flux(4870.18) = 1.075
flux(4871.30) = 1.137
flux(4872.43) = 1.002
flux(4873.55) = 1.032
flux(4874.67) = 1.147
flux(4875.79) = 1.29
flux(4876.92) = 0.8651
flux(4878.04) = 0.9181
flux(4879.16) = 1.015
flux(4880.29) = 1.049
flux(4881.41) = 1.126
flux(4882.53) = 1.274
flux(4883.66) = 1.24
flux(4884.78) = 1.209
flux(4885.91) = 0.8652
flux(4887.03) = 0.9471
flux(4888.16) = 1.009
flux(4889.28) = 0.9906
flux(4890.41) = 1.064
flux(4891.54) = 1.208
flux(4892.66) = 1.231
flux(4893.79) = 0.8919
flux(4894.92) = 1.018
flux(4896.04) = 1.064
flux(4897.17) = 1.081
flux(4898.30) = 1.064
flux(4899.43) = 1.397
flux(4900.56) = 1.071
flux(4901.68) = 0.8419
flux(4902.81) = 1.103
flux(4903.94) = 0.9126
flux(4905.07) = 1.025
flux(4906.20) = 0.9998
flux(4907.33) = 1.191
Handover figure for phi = 0.45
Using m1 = 0.78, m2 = 0.64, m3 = 0.92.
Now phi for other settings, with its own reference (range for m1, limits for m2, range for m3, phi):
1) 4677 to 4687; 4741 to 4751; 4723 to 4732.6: 0.42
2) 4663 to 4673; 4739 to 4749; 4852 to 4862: 0.04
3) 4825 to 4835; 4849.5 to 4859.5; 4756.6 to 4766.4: 0.32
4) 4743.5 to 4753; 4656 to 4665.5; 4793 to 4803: -0.15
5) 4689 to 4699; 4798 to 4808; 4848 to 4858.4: 0.35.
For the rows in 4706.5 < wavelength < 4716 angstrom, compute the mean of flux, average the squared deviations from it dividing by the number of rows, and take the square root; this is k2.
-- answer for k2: 0.20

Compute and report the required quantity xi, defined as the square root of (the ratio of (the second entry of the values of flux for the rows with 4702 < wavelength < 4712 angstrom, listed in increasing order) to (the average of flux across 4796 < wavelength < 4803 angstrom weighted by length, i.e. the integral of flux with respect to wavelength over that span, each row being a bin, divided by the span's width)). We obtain 1.04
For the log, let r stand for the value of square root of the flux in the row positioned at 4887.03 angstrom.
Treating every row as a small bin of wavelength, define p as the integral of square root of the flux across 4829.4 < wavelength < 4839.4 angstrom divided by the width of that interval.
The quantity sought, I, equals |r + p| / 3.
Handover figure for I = 0.65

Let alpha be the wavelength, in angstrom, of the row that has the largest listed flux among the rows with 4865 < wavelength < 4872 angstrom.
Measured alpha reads 4869.06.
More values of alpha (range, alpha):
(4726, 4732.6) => 4727.65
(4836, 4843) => 4841.11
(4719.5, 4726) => 4723.30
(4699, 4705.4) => 4700.51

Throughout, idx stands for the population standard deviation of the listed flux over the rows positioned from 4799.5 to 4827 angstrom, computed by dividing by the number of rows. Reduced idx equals 0.182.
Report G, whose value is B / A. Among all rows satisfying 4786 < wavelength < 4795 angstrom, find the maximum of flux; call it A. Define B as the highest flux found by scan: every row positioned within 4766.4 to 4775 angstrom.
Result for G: 1.16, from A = 1.196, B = 1.386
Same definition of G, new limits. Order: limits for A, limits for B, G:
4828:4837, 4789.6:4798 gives 0.95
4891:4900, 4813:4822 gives 1.05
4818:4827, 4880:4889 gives 1.07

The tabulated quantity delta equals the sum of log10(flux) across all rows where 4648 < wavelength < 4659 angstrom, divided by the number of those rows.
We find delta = -0.009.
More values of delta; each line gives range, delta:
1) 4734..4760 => 0.025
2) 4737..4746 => 0.062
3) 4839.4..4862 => 0.003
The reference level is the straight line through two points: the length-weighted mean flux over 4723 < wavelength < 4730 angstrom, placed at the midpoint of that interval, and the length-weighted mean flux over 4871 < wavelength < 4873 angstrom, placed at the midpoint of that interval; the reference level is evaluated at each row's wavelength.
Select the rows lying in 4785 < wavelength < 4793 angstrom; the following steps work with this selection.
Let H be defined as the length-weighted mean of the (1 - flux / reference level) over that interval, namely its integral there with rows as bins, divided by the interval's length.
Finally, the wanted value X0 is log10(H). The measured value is -1.51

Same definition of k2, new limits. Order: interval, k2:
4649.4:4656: 0.09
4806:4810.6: 0.13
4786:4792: 0.18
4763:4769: 0.23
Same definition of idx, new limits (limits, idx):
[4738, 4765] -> 0.234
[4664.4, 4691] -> 0.173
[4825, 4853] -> 0.170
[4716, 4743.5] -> 0.175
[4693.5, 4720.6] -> 0.164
